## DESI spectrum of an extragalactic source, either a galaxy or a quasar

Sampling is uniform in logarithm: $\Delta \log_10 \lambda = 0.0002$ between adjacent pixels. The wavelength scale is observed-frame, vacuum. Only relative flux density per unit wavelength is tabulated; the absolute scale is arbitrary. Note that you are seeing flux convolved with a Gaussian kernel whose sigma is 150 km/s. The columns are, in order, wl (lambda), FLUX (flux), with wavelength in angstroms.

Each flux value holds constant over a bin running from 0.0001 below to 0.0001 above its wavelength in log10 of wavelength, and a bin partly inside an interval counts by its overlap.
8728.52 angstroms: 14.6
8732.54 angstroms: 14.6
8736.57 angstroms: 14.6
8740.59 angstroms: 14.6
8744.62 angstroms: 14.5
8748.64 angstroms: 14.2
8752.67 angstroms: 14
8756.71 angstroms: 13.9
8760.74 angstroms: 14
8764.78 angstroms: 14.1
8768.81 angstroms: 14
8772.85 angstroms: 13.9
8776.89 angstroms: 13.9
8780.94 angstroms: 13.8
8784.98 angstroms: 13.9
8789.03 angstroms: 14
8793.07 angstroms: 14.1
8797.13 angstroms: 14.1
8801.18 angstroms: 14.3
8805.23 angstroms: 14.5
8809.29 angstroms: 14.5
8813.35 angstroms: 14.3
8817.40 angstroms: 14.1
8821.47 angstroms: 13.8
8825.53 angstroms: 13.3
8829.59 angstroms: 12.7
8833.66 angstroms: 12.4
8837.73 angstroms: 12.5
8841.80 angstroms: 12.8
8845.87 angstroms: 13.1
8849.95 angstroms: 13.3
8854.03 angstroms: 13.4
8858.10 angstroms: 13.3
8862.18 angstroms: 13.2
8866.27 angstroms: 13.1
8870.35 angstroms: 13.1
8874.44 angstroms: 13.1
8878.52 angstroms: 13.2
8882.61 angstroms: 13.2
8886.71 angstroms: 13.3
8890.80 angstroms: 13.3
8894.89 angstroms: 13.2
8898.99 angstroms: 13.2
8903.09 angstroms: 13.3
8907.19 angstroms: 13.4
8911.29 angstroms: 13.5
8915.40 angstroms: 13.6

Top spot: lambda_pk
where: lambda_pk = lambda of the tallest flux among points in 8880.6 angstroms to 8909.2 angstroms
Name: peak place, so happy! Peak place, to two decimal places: 8907.19 angstroms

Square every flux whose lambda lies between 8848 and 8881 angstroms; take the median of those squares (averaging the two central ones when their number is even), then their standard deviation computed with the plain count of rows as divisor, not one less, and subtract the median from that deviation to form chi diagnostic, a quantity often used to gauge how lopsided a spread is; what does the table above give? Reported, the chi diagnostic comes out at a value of -171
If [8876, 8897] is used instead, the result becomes -173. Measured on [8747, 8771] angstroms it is -193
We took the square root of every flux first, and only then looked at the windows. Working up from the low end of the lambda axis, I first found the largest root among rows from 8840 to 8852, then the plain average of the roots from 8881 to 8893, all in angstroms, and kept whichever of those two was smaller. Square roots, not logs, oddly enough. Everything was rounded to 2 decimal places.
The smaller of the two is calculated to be 3.64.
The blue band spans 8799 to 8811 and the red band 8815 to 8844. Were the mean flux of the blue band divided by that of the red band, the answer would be 1.10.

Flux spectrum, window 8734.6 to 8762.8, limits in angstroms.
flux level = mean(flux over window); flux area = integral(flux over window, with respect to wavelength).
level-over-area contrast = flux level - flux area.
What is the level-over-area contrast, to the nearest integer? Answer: -388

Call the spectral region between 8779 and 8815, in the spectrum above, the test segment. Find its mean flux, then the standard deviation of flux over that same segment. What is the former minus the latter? 13.9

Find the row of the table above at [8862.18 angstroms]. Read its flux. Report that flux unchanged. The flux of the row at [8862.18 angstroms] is 13.2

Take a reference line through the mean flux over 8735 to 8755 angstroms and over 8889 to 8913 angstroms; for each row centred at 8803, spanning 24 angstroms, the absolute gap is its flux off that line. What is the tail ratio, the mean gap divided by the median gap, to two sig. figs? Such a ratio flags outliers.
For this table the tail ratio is 0.92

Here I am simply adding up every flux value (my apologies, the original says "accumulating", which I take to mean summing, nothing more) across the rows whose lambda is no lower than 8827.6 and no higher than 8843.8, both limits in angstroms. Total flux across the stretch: 50.4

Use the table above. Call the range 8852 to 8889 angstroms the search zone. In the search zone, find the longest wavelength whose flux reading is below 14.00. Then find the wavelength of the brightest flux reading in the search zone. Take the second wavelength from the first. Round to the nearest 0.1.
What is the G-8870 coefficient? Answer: 32.7 angstroms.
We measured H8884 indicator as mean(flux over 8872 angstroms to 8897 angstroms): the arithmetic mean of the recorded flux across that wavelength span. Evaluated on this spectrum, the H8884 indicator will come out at 13.2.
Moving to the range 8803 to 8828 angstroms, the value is 14.1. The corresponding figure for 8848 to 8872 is 13.2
